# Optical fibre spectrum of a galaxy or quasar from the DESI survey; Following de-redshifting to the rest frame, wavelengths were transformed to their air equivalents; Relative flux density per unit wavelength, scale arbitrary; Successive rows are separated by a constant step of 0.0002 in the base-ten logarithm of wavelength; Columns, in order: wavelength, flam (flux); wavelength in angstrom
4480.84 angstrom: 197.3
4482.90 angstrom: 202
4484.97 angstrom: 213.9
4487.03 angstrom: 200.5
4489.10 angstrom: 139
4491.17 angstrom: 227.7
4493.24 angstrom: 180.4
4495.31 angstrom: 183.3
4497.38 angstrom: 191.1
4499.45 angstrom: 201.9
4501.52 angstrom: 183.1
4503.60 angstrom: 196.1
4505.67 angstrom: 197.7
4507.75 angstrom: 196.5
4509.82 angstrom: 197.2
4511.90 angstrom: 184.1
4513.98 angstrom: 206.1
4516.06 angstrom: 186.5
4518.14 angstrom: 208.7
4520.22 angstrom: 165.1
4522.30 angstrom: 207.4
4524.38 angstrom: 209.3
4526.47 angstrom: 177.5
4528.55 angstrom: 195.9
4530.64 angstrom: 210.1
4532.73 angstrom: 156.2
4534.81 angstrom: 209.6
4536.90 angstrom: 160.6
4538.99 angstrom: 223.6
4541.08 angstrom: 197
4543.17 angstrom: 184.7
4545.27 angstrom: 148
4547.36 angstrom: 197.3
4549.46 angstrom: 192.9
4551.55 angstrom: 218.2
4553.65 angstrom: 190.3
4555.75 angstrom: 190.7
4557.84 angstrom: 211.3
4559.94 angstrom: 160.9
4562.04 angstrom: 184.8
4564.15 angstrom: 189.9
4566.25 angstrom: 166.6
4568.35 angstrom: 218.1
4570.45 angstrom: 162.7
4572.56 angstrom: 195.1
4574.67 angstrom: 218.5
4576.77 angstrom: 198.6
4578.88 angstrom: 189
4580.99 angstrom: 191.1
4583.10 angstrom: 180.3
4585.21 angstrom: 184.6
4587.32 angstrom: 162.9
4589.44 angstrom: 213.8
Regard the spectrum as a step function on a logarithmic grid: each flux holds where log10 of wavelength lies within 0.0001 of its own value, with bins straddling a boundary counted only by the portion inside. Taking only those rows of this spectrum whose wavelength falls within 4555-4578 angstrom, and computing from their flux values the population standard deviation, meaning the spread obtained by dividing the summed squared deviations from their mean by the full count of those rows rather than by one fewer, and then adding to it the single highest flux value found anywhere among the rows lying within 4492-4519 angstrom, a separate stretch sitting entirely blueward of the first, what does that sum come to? 229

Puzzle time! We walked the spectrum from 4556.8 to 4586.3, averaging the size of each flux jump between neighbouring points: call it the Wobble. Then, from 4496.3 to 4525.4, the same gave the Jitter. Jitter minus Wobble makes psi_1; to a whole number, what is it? -8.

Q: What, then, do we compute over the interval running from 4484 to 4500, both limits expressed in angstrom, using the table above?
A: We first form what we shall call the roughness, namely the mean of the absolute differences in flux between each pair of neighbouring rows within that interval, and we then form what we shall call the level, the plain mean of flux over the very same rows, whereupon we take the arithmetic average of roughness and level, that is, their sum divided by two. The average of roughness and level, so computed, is 113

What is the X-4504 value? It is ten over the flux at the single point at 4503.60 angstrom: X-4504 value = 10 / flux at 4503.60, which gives 0.0510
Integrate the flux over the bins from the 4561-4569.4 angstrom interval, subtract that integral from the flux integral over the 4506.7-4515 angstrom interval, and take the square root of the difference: 5.6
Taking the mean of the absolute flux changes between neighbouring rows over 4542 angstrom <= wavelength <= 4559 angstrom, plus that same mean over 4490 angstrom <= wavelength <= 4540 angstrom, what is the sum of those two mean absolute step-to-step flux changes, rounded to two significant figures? 48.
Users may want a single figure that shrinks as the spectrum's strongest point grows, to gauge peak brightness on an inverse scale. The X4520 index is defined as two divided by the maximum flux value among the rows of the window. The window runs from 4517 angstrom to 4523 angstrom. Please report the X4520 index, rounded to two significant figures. 0.0096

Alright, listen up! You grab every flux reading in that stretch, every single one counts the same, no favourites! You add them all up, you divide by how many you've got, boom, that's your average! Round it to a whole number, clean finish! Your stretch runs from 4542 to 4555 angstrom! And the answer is 189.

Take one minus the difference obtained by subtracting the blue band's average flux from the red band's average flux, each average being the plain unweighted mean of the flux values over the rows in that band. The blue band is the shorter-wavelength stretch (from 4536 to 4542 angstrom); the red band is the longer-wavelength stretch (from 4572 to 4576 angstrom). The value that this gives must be -12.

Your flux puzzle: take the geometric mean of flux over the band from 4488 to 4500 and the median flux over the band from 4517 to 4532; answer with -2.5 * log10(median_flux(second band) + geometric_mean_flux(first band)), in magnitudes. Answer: -6.48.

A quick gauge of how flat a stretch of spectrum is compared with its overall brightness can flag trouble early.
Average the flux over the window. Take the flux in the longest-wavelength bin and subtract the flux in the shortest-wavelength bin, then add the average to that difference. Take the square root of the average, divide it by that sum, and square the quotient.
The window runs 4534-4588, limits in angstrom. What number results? 0.0093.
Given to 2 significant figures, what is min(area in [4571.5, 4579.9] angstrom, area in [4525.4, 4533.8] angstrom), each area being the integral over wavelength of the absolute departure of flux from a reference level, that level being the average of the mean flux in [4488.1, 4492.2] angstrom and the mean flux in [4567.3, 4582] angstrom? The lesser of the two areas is 92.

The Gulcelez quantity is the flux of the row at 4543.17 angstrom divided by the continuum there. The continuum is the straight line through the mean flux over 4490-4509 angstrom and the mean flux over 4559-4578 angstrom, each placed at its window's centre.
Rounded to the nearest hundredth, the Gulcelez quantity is 0.97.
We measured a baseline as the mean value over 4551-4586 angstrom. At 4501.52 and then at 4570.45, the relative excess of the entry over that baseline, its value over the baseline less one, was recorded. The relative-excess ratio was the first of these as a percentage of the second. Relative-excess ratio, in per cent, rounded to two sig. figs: 28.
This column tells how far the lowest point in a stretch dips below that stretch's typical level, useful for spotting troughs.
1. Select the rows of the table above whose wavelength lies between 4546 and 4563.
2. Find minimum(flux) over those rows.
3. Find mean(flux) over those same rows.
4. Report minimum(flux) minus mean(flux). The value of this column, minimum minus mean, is -32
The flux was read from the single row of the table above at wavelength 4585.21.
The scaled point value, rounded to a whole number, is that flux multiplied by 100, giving 18460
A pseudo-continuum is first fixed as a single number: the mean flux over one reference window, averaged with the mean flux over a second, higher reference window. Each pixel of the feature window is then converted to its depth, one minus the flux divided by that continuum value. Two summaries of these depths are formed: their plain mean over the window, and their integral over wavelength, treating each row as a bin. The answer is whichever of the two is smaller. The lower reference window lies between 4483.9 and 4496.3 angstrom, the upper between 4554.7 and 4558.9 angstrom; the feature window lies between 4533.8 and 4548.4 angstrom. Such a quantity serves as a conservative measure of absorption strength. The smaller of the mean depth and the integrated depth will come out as 0.04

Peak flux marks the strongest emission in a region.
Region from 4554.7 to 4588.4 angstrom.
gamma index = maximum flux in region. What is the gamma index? 218.5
